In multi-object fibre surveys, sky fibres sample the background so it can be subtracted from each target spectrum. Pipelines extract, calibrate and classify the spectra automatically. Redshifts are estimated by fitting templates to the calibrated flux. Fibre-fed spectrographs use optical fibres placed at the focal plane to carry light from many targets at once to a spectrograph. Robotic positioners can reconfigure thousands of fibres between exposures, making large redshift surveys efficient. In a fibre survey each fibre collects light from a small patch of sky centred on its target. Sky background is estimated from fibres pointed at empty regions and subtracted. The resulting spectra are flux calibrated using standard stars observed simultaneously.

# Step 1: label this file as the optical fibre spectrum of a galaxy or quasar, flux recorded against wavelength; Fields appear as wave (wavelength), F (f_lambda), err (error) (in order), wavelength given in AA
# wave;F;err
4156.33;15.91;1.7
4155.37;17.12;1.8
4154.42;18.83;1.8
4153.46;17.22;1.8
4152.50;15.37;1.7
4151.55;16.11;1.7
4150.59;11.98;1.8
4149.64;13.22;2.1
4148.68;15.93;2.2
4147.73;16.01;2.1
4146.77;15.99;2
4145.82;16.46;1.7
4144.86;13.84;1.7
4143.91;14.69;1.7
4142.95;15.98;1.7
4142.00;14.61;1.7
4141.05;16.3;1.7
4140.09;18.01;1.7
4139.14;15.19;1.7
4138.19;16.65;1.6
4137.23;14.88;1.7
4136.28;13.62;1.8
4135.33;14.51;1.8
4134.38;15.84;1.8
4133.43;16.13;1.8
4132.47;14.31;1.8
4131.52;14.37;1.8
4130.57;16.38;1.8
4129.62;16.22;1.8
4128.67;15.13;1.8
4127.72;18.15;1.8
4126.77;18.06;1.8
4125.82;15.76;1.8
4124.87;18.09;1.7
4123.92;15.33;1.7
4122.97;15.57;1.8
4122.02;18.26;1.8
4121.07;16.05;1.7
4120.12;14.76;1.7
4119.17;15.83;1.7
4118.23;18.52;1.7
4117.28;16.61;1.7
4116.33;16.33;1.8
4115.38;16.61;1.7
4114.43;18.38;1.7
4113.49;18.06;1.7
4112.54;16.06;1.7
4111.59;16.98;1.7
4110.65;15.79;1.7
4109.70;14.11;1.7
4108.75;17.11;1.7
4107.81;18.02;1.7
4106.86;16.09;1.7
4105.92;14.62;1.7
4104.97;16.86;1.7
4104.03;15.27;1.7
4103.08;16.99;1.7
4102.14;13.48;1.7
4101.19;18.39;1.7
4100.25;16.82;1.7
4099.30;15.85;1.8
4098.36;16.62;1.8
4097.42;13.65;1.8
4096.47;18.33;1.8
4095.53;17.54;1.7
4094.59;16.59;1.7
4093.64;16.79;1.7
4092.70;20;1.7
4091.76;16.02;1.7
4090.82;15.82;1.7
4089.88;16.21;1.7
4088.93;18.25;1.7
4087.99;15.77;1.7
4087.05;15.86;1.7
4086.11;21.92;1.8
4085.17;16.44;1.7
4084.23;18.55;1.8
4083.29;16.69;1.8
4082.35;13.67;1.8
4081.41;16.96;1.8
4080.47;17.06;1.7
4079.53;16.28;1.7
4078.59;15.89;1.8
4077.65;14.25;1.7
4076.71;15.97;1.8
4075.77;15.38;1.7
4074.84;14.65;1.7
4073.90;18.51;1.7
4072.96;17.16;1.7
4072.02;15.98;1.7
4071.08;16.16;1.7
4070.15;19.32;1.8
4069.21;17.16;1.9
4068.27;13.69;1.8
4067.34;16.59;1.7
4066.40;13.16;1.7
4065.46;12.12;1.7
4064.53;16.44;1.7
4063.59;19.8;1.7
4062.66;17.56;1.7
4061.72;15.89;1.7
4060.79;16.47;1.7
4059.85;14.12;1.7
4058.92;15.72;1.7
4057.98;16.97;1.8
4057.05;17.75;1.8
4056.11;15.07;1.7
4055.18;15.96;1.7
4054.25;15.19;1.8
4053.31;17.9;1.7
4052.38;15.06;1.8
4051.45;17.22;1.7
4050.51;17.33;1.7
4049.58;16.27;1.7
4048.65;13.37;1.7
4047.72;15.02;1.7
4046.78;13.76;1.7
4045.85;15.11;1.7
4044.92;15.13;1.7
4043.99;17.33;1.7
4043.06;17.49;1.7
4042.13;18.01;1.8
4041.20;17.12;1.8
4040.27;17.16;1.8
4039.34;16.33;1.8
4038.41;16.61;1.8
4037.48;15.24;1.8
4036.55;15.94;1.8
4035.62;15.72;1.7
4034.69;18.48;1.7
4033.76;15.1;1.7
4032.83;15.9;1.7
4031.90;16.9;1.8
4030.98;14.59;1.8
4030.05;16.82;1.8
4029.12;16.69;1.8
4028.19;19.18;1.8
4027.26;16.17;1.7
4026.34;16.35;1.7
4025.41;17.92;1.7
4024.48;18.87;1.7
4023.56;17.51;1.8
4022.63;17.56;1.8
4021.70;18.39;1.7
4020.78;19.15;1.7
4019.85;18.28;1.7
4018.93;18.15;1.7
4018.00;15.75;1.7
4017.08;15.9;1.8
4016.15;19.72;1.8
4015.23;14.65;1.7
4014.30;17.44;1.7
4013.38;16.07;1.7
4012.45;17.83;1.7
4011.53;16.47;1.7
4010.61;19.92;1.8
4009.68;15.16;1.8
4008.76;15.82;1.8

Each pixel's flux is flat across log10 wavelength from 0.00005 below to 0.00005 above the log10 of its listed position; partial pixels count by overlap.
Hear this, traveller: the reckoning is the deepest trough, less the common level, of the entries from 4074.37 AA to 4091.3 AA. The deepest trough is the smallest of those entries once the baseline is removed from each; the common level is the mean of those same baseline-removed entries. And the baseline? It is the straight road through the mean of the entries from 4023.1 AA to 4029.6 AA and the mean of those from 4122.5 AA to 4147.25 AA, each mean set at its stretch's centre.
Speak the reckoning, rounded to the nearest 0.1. -2.8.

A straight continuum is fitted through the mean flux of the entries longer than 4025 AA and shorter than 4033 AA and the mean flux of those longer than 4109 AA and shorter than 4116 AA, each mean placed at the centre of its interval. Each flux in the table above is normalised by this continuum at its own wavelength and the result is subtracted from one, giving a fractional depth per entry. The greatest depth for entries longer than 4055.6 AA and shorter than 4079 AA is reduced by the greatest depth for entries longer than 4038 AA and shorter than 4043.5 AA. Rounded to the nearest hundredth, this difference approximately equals 0.25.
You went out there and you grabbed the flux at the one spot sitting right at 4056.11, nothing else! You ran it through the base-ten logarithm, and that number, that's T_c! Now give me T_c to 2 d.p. 1.18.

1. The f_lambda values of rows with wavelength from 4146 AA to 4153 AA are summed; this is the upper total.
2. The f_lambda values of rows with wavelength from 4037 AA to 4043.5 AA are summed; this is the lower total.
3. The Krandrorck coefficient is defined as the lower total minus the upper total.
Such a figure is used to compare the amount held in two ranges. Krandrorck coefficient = 13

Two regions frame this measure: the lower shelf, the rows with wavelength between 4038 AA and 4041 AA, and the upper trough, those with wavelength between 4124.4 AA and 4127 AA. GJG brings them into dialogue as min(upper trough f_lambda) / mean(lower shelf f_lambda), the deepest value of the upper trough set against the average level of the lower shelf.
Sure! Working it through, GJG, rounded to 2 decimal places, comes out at 0.94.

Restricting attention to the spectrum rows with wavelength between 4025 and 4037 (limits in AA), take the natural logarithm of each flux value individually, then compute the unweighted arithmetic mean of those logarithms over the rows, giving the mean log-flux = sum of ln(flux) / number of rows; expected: 2.81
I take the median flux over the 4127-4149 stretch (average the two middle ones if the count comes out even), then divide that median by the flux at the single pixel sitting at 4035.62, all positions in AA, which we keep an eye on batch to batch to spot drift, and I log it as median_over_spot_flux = 1.01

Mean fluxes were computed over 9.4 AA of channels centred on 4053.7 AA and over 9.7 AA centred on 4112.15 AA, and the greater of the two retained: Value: 16.7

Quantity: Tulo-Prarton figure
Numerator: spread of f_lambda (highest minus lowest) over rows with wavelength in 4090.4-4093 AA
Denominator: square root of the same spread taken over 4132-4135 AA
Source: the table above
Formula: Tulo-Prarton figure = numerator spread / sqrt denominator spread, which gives 3.1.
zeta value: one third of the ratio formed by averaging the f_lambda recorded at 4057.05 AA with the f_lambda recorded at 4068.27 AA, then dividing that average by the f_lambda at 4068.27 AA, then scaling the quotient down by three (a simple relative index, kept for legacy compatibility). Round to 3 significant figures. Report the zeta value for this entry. 0.383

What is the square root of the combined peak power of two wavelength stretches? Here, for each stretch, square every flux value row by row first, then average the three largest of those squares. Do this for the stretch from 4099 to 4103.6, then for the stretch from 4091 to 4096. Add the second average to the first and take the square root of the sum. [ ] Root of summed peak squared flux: 25.2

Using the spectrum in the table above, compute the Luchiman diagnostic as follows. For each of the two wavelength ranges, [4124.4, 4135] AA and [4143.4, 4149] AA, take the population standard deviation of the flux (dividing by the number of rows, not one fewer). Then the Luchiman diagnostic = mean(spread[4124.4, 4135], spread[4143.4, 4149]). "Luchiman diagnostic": 1.12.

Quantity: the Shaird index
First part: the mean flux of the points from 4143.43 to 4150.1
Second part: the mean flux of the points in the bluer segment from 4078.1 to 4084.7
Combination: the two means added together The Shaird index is 31.6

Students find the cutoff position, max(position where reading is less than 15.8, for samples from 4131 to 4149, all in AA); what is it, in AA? 4144.86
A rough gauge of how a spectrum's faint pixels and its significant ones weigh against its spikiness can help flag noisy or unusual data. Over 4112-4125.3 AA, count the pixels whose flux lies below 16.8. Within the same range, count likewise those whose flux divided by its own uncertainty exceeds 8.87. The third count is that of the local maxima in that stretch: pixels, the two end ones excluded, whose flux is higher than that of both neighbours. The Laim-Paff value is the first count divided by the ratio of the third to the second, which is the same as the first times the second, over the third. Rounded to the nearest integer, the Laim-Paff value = 36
